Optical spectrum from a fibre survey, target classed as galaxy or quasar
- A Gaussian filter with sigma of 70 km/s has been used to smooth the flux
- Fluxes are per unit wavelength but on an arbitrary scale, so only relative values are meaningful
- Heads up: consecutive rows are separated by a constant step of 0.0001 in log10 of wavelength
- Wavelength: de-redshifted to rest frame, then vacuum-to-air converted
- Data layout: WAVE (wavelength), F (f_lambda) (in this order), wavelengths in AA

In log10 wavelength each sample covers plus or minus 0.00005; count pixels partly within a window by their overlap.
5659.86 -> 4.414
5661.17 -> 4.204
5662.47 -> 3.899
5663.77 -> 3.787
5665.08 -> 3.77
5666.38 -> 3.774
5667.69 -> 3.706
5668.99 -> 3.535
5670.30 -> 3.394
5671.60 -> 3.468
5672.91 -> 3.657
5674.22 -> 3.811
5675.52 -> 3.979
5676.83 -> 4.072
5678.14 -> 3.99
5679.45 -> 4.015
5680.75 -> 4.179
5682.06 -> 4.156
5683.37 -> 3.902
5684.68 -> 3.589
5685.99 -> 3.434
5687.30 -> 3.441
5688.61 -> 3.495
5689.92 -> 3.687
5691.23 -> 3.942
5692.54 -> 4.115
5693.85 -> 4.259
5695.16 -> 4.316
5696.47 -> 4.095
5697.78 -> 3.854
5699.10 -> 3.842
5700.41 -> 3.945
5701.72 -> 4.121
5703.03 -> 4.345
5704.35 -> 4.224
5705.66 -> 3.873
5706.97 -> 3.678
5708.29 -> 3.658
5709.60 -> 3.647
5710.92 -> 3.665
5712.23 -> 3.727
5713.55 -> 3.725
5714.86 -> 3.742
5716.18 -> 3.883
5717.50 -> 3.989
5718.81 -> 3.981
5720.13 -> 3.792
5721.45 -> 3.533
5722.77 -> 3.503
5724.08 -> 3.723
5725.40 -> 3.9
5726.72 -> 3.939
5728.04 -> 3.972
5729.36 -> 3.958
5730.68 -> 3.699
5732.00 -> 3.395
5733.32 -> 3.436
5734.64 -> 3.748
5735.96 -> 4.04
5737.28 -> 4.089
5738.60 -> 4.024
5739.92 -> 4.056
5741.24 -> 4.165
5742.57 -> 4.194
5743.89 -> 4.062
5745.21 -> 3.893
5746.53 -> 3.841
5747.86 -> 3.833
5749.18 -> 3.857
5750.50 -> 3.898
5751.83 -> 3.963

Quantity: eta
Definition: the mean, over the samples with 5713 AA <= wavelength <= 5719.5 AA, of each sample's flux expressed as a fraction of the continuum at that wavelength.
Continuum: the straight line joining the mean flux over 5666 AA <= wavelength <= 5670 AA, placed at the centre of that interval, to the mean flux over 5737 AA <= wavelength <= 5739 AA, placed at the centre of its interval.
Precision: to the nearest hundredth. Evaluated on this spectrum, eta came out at 0.98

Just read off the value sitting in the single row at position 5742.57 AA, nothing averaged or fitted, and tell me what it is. 4.194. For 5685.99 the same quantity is 3.434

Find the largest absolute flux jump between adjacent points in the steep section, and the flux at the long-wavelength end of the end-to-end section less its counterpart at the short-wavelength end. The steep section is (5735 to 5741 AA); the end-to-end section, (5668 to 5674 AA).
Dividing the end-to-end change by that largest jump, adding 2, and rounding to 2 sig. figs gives 3.9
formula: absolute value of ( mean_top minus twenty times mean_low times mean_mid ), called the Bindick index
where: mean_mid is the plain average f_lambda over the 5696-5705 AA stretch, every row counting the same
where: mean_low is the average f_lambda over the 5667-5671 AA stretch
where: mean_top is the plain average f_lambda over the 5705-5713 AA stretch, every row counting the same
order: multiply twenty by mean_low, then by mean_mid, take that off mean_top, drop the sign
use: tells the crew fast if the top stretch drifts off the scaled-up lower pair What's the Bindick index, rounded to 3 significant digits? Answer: 284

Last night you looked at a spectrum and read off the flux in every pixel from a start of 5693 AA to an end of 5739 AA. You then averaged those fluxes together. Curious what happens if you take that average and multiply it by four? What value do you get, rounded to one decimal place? 15.5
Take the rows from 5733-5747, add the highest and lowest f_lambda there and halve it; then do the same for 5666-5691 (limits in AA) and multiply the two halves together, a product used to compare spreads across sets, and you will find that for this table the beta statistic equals 14.45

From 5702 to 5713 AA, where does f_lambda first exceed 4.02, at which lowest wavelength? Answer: 5703.03 AA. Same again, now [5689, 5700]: 5692.54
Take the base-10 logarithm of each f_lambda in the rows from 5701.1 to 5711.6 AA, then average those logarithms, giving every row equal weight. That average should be 0.590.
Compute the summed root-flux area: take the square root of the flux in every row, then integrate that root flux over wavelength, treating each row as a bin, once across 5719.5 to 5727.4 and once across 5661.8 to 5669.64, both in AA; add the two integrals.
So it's 30.4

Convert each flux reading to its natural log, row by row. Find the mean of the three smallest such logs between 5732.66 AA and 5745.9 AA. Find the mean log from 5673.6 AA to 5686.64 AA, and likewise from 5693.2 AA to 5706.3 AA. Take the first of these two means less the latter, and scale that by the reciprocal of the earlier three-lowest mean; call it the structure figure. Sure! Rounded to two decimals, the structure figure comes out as -0.03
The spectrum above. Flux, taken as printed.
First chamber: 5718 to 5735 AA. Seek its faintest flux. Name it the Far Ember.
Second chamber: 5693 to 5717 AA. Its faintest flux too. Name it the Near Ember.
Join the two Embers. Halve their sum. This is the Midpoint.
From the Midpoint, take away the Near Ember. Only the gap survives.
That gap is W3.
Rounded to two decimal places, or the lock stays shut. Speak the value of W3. -0.13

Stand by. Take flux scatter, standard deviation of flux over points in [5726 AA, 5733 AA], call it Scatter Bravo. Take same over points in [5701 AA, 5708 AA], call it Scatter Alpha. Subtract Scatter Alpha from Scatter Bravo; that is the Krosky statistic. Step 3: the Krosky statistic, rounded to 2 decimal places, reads -0.02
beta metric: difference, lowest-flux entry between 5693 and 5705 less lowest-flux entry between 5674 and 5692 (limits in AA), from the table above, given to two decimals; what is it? 0.41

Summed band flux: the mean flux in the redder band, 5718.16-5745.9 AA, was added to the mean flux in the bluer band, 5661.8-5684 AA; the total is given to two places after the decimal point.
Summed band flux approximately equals 7.69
